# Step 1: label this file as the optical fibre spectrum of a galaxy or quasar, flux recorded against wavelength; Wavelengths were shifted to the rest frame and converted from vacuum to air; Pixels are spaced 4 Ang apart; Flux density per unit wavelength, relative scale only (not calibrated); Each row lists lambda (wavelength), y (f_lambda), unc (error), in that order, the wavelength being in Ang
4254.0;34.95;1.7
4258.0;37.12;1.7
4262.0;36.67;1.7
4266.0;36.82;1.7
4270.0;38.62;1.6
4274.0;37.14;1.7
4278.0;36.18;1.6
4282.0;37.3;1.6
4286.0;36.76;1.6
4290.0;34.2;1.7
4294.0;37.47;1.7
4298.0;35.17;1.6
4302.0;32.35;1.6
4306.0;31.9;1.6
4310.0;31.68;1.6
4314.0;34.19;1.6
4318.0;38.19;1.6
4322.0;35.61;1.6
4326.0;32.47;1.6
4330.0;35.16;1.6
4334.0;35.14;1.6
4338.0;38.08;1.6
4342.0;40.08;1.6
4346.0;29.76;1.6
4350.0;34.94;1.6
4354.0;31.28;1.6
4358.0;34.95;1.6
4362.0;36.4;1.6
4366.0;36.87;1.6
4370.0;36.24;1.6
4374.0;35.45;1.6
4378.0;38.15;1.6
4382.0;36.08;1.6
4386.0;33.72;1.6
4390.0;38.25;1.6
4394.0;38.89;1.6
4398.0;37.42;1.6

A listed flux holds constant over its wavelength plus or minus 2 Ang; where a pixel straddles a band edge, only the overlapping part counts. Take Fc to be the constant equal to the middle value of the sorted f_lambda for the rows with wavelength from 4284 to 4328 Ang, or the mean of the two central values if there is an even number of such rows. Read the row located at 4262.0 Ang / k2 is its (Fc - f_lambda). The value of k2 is -2.5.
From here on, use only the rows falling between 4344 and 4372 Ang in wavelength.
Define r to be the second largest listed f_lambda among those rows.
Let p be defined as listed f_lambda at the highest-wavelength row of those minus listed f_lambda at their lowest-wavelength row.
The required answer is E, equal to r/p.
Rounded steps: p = 6.5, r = 36.4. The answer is 6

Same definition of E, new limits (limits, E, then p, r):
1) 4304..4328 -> 62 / 0.6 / 35.61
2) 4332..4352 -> -190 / -0.2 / 38.08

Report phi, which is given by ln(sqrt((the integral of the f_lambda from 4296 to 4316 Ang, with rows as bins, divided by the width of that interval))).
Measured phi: 1.75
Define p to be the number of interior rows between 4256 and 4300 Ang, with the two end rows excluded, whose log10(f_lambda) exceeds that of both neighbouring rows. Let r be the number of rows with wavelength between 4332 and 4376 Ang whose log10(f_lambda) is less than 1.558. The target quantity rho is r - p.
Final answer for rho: 3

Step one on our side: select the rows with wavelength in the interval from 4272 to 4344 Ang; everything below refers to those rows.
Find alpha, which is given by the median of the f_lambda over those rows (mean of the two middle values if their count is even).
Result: 35.4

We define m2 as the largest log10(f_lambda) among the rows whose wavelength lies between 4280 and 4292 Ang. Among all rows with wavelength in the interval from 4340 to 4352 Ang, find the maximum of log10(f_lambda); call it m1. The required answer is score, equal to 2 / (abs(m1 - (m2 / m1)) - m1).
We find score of -2.040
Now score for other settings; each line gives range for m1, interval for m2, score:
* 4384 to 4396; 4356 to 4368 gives -2.030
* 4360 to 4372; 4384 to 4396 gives -1.971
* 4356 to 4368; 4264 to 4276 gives -1.975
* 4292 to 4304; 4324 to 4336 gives -2.036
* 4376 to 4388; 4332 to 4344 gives -1.973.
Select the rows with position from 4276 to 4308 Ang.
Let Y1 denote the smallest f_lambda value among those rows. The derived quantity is 31.9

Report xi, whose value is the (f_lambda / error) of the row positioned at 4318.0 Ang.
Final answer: 23.9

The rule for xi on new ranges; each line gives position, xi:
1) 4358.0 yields 21.8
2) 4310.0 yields 19.8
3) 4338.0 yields 23.8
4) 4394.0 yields 24.3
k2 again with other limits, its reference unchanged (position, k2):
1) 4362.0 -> -2.2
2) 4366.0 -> -2.7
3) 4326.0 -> 1.7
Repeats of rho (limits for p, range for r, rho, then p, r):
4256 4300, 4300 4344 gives 5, 3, 8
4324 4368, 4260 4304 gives 0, 3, 3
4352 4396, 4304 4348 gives 6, 2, 8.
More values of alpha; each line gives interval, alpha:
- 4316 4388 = 35.5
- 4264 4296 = 37.0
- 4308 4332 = 34.7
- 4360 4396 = 36.4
